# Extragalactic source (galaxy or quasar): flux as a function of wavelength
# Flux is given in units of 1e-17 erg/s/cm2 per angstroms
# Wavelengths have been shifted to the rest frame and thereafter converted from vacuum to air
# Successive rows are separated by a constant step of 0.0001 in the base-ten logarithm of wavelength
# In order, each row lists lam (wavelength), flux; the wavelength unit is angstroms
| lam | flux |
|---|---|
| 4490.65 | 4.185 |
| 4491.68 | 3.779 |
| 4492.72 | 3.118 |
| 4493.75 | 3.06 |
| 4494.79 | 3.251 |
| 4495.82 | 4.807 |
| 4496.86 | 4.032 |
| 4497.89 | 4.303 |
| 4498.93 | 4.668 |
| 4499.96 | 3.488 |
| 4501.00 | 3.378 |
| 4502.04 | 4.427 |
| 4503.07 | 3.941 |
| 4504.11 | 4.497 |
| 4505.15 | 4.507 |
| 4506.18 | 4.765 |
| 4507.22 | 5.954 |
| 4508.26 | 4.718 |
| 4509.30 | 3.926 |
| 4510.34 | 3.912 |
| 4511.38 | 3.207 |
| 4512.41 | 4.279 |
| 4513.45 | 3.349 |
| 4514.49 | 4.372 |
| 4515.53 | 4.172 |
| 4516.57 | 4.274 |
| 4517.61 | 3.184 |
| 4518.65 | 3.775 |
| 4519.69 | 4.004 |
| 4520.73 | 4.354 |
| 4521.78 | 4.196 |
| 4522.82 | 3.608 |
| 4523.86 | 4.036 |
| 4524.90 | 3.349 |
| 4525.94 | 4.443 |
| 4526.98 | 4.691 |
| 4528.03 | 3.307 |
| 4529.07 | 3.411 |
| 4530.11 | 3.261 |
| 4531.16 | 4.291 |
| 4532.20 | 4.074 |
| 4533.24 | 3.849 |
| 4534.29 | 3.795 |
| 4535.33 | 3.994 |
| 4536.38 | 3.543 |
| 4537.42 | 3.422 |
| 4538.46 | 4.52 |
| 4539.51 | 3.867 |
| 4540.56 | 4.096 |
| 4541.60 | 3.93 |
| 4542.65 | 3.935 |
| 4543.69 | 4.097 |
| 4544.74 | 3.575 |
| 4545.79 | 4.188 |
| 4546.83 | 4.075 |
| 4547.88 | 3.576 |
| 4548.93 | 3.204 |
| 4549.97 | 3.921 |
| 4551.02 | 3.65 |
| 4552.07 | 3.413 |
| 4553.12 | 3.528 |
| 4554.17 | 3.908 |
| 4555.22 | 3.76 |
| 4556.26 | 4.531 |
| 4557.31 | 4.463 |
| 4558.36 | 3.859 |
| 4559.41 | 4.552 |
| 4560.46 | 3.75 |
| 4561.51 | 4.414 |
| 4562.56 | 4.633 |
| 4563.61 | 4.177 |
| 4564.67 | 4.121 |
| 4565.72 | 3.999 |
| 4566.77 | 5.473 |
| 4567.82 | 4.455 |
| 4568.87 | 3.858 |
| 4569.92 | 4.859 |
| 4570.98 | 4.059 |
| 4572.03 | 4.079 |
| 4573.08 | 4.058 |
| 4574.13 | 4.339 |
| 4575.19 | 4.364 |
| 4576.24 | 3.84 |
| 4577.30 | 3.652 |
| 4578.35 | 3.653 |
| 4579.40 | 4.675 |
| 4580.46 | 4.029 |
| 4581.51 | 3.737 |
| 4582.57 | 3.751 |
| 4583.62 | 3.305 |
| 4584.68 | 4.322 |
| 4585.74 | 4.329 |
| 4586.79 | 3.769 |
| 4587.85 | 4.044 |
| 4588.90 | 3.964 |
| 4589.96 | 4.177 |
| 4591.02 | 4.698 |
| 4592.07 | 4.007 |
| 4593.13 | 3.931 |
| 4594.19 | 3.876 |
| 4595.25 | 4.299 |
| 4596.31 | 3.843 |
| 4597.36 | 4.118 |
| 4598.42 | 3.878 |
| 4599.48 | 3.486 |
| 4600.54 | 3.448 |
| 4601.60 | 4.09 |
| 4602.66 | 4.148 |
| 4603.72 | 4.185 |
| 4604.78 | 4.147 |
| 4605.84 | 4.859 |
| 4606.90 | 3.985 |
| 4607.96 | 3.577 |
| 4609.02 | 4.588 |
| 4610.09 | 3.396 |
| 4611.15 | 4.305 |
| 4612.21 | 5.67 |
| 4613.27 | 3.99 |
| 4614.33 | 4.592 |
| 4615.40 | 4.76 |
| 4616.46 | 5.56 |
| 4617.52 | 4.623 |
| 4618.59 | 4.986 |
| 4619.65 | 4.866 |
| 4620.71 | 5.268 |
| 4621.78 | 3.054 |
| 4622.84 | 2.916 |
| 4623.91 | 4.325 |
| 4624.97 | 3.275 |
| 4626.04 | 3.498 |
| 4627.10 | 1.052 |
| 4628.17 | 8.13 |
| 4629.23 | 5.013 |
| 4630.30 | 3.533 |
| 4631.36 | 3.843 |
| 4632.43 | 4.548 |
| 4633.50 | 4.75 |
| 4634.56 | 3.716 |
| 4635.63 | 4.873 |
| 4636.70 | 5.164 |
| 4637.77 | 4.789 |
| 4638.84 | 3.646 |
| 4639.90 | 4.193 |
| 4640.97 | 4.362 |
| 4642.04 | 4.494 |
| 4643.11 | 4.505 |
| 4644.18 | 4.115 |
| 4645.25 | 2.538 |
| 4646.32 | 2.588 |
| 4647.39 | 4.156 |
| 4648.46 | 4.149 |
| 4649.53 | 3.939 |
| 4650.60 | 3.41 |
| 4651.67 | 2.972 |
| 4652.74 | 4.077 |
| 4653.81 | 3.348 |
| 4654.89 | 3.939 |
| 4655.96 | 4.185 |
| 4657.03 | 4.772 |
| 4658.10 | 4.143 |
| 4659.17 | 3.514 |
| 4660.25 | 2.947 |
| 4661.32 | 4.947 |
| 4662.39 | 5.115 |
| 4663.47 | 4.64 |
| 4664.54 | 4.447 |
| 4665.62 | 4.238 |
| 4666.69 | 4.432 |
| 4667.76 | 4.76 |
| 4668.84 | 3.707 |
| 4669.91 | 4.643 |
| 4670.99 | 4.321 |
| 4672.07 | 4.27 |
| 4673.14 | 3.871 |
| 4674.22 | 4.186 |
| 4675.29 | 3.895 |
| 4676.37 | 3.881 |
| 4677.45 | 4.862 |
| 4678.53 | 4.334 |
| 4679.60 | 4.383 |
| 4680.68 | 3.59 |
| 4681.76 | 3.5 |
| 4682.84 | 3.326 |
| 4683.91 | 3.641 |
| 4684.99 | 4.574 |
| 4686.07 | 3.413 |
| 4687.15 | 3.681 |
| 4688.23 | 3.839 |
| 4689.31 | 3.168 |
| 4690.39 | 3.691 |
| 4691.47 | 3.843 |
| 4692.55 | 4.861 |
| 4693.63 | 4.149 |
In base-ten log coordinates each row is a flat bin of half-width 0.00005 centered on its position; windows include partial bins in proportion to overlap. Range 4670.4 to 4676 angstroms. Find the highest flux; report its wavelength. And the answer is 4670.99 angstroms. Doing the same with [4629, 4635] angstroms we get 4629.23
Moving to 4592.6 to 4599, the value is 4595.25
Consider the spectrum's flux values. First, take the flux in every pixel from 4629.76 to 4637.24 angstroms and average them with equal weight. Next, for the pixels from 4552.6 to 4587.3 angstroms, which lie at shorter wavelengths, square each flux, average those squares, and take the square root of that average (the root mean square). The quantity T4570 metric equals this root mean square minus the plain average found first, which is -0.19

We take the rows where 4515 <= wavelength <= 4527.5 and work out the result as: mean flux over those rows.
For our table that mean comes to 4.0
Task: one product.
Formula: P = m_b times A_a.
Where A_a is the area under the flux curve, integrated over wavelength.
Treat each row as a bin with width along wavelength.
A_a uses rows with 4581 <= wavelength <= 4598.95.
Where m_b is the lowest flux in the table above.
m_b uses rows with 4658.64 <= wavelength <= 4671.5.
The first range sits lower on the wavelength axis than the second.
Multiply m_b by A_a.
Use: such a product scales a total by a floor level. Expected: 212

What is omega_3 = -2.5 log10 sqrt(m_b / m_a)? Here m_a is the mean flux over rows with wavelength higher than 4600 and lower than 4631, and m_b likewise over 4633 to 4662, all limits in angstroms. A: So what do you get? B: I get 0.03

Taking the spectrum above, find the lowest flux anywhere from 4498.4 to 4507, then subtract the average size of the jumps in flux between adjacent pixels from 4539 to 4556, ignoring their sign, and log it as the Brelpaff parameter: 3.1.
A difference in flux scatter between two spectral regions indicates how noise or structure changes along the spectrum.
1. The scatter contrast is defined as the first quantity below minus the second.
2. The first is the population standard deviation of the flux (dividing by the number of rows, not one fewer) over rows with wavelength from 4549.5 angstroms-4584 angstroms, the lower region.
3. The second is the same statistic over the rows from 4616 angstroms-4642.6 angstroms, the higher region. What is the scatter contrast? -0.77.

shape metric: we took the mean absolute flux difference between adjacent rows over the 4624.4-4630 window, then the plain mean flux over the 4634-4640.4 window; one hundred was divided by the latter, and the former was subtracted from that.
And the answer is 19.5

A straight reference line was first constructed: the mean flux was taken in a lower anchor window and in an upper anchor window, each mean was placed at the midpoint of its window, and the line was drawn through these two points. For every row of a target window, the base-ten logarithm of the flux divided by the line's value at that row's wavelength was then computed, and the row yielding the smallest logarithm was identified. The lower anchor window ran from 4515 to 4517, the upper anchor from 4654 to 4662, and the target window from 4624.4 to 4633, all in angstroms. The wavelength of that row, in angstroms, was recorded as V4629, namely 4627.10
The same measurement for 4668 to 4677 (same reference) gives 4668.84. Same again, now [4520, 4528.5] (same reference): 4528.03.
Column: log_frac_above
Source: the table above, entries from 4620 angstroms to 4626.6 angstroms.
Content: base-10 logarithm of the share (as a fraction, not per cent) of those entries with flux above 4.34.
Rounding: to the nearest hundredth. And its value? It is -0.78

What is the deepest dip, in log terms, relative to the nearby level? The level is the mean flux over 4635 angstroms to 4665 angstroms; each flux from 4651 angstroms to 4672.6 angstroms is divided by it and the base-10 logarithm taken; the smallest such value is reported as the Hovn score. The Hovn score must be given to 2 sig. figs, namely -0.14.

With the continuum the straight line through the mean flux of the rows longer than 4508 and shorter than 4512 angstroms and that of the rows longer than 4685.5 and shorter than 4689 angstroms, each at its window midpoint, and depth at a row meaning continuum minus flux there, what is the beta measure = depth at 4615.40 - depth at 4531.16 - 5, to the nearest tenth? -5.6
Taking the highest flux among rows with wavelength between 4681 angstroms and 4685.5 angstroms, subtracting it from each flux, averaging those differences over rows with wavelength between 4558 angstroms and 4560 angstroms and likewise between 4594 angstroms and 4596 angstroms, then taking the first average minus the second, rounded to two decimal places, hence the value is 0.12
